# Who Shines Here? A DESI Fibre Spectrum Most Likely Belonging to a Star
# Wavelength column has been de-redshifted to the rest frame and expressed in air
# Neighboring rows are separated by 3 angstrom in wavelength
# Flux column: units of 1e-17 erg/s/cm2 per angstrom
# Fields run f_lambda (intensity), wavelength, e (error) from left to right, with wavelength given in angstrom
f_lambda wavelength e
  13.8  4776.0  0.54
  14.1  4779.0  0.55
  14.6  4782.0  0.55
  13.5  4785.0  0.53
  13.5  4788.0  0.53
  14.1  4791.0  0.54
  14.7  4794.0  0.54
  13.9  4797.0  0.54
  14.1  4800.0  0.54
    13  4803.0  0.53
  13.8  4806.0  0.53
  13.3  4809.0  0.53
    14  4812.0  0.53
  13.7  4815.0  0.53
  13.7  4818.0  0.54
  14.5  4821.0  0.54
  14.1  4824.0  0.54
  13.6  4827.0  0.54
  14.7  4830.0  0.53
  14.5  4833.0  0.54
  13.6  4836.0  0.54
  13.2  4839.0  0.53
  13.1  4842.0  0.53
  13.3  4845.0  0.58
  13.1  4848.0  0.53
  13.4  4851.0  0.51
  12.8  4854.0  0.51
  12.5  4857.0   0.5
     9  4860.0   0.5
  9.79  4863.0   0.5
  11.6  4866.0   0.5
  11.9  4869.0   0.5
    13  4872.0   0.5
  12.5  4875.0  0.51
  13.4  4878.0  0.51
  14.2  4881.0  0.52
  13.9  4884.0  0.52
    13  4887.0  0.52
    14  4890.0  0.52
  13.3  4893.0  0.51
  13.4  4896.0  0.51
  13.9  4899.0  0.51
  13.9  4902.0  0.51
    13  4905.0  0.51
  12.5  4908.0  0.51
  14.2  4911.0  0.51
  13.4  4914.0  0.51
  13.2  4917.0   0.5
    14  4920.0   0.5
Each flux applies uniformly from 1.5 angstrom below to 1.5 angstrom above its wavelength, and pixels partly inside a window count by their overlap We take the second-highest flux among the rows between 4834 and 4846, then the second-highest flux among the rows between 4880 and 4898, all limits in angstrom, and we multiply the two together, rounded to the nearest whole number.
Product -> 186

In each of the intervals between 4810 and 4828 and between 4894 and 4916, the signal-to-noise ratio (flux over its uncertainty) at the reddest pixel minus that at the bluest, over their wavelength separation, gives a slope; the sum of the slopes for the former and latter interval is -0.1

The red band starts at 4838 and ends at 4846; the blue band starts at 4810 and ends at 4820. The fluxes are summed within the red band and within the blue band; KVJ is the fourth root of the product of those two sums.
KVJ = 6.36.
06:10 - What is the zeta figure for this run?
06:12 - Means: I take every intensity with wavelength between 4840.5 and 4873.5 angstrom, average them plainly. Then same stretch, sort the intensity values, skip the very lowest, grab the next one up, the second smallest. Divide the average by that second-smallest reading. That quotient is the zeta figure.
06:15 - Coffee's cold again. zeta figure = 1.24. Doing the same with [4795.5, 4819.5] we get 1.03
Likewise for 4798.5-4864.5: 1.35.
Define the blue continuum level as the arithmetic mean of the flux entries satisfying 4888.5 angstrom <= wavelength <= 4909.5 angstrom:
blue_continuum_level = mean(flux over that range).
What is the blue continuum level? 13.4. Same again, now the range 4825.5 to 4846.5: 13.7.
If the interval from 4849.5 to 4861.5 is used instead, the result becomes 11.9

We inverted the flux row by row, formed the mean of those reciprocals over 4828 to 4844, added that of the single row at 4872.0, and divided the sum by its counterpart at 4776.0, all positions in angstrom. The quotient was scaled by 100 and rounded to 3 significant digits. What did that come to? 206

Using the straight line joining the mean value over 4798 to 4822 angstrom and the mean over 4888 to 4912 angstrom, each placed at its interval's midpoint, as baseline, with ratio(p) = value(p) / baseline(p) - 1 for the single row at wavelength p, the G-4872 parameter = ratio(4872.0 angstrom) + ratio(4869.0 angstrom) -0.17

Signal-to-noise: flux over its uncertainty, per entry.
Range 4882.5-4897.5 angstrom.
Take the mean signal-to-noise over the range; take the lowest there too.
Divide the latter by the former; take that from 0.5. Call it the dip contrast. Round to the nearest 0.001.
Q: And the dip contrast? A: -0.454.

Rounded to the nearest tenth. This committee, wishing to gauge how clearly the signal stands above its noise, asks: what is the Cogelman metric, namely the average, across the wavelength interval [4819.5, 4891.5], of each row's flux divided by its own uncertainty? 25.0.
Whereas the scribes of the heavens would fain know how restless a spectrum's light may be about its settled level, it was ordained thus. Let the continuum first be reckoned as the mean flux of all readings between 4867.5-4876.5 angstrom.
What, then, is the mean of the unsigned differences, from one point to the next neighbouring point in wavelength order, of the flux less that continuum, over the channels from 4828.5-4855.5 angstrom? 0.36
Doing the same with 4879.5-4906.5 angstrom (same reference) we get 0.55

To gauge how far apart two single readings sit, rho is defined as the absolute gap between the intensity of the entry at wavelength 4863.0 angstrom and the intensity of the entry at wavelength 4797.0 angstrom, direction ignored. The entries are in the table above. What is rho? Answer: 4.1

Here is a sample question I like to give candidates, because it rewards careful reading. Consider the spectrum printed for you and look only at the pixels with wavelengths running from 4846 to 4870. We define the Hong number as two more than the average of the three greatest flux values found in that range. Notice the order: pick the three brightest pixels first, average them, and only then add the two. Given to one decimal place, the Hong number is 15.1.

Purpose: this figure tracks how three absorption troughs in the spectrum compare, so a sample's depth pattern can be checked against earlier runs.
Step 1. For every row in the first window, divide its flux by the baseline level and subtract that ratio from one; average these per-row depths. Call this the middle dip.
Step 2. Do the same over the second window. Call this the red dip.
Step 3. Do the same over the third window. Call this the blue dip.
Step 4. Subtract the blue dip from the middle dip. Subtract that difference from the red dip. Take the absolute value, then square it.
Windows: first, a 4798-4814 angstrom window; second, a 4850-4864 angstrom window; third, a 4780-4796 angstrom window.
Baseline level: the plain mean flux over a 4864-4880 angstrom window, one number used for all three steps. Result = 0.002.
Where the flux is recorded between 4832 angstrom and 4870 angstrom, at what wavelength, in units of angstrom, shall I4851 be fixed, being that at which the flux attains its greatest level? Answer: 4833.0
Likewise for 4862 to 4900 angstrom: 4881.0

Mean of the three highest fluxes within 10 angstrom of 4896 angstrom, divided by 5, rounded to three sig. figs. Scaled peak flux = 2.79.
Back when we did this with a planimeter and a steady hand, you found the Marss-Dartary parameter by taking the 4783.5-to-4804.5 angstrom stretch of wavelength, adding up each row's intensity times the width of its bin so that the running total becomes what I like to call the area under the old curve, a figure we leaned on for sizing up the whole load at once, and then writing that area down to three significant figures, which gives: 290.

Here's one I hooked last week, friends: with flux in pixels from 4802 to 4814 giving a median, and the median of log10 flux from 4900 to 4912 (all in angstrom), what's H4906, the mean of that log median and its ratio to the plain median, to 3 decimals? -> 0.606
